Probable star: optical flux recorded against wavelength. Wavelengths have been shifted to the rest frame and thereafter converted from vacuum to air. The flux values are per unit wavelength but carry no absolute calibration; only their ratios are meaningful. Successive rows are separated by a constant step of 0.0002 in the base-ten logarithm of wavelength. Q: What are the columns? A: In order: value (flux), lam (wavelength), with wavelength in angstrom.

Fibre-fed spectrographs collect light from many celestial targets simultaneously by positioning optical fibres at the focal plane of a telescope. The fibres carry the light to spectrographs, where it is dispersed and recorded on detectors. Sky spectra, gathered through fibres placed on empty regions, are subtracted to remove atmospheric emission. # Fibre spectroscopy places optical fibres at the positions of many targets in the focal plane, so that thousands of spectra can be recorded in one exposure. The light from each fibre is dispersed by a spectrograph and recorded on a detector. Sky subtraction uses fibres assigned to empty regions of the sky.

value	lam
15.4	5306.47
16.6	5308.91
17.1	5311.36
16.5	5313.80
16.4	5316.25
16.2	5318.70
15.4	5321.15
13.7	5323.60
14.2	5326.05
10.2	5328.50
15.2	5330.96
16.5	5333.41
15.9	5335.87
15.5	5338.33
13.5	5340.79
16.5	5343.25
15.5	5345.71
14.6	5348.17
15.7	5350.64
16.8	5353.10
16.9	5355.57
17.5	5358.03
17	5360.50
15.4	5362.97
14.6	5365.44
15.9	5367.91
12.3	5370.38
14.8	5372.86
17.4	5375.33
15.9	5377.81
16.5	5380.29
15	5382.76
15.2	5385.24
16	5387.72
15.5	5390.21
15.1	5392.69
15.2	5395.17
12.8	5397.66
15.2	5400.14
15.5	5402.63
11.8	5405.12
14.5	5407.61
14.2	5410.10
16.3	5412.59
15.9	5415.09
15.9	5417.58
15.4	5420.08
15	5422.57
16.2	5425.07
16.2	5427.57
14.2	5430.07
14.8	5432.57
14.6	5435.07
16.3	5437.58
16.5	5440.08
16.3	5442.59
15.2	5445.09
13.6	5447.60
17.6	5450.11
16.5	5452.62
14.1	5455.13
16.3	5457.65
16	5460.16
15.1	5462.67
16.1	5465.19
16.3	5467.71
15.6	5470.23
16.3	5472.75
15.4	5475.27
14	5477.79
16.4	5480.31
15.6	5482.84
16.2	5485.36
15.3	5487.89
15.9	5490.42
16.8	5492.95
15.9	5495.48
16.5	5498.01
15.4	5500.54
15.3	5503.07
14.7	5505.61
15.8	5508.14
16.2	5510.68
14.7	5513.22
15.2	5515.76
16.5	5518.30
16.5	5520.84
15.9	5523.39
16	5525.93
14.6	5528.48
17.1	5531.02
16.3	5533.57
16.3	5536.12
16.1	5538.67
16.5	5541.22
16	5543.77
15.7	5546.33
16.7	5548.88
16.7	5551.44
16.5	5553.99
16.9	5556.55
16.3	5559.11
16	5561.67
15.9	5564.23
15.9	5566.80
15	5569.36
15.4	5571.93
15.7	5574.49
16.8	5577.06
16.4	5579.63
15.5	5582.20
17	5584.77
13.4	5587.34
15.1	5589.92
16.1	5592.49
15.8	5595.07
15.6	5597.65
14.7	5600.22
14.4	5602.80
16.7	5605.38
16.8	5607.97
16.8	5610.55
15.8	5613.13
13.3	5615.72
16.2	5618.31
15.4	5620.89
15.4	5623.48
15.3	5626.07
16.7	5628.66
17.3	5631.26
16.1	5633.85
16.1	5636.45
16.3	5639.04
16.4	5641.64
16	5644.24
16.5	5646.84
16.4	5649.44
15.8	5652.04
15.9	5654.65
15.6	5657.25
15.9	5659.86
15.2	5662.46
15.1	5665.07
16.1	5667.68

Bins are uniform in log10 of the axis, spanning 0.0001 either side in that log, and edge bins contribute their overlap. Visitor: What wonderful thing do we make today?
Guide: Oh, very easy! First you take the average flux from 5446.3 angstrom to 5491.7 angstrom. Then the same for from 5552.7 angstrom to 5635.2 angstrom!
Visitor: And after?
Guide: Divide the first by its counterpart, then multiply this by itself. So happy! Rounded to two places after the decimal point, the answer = 0.98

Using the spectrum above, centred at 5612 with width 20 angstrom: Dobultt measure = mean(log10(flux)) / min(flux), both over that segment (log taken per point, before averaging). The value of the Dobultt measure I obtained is 0.090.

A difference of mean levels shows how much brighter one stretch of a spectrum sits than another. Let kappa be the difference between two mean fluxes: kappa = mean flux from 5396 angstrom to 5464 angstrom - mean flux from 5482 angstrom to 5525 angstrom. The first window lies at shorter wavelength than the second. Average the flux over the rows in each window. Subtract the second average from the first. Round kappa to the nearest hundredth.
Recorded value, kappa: -0.53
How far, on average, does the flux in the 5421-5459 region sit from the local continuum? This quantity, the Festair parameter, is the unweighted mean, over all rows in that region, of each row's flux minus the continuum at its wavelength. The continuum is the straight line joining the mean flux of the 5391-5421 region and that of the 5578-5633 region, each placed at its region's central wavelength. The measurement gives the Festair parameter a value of 0.59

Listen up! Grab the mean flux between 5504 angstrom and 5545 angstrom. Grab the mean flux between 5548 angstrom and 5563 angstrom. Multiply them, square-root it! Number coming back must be 16.2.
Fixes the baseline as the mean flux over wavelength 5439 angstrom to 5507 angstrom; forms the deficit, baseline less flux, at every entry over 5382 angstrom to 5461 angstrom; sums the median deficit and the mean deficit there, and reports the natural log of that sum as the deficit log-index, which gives -0.11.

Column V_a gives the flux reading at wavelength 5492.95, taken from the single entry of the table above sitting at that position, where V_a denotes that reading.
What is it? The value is 16.8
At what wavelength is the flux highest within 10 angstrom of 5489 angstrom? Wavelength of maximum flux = 5492.95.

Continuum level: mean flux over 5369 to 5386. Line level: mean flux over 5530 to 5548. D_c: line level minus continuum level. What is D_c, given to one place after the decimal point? 1.0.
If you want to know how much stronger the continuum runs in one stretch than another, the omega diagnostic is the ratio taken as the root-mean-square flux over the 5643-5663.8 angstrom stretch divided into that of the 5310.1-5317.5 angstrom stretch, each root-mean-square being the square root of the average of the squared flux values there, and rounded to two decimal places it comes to 1.05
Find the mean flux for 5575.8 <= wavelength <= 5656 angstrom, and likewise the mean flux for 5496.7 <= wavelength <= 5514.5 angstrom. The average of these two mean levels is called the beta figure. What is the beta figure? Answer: 15.7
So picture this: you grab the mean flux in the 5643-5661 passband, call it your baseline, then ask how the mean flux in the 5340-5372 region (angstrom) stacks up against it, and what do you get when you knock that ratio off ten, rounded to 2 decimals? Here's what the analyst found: 9.03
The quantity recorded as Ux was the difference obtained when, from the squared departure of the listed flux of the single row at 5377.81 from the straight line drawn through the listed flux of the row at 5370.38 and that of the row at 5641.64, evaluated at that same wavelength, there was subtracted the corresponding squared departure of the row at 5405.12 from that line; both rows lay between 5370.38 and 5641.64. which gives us 11.1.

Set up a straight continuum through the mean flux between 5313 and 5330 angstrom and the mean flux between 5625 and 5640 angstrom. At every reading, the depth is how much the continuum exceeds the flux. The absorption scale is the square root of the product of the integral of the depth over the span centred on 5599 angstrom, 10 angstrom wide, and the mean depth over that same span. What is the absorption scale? 3.2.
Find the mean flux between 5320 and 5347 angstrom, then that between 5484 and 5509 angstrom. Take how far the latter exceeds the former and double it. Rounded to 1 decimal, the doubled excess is 2.1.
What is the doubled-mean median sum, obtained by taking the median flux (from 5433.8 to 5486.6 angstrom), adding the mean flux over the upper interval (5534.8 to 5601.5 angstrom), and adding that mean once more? 47.9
